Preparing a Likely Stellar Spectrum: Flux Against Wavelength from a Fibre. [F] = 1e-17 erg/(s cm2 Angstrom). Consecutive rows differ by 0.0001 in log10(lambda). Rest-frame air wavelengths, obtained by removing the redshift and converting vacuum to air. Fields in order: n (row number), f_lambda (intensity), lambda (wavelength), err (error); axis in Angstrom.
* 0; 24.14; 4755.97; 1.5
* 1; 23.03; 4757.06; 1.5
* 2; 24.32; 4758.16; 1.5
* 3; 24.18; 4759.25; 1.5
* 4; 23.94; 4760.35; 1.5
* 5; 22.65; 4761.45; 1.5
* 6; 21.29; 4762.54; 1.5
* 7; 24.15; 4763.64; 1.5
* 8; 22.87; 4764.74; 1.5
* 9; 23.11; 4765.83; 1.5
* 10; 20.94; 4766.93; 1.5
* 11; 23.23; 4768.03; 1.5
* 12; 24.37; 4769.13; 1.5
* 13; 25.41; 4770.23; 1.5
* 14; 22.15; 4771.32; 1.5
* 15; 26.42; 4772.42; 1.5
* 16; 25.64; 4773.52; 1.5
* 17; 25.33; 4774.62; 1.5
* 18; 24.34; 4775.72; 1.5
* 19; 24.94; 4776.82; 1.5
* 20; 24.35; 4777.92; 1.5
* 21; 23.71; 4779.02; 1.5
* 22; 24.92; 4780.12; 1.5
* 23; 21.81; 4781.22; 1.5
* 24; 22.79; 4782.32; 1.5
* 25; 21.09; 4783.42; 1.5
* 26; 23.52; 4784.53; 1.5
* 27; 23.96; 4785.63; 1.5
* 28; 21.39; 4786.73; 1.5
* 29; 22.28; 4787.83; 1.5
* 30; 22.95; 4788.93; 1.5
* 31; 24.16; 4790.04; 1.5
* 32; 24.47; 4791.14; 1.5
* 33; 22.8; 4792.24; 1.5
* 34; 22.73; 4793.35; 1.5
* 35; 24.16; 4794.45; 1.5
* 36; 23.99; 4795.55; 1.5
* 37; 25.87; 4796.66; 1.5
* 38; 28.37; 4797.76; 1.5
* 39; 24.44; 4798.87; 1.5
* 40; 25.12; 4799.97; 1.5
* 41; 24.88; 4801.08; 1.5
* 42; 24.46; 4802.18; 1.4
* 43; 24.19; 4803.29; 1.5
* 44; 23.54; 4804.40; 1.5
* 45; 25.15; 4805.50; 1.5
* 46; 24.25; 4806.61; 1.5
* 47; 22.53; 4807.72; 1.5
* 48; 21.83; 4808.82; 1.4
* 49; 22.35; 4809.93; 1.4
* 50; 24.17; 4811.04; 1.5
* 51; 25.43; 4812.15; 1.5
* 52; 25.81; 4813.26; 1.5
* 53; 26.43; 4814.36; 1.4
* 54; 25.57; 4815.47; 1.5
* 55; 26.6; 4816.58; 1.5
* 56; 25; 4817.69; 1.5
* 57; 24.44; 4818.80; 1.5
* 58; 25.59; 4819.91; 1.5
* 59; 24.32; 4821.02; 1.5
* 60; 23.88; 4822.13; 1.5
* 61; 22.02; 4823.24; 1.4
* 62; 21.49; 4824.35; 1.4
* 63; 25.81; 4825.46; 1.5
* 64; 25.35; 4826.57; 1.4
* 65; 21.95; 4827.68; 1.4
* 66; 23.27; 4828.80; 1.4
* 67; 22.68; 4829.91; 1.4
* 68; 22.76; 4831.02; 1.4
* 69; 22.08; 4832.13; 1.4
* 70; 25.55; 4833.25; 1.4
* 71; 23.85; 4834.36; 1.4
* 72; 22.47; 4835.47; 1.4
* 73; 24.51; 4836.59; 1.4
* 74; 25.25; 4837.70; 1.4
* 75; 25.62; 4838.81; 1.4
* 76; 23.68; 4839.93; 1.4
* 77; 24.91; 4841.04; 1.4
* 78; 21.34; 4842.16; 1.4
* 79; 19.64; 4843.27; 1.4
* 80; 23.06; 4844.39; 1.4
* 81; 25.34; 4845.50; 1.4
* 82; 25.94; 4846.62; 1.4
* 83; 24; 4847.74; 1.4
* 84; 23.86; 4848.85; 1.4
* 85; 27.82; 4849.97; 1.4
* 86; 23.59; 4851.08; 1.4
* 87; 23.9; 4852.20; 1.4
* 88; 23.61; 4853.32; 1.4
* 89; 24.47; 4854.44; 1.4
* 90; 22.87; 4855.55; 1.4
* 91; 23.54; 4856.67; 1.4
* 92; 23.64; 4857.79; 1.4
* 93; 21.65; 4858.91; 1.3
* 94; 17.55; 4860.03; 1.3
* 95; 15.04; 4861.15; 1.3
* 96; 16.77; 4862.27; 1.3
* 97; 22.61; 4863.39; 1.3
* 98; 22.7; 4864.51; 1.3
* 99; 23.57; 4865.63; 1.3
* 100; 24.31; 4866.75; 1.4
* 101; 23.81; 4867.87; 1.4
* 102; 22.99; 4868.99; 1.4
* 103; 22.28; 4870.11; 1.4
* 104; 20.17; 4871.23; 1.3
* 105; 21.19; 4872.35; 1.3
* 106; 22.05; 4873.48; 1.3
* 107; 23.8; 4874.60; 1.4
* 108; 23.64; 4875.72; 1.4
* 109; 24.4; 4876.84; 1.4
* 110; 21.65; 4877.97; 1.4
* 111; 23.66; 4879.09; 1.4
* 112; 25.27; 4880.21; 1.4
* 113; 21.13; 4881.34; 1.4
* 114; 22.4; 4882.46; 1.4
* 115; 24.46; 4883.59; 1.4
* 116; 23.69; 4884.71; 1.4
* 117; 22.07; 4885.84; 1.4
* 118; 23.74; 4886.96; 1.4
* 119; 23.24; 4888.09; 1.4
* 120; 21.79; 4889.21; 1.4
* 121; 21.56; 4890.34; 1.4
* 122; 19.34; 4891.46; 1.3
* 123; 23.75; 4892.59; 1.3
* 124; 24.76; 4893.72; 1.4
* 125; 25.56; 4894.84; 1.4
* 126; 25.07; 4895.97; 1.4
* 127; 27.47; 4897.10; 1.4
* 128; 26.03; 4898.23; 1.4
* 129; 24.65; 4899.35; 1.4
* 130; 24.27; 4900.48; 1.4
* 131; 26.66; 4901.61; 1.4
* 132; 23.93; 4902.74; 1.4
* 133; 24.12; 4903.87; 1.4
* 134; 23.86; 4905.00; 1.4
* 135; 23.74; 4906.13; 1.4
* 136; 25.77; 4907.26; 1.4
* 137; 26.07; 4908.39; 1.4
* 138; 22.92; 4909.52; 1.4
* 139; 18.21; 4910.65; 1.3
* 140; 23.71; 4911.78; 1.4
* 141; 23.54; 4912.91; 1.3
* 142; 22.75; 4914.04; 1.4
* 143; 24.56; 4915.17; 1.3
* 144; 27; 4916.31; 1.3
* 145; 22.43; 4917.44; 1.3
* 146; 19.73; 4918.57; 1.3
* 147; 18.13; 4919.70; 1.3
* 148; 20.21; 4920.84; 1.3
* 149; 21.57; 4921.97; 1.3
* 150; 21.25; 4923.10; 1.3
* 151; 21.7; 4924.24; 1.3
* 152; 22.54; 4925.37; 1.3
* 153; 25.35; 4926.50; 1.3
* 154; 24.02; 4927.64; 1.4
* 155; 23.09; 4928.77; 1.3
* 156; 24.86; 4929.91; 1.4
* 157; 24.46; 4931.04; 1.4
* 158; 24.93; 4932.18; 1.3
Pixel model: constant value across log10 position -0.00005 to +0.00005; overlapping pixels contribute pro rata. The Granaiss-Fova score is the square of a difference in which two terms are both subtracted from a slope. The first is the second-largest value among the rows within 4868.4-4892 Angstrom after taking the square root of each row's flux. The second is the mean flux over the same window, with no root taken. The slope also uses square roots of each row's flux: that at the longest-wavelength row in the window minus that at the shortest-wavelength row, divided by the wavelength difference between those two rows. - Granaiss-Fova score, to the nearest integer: 760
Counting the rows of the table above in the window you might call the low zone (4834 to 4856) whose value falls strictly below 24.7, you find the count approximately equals 14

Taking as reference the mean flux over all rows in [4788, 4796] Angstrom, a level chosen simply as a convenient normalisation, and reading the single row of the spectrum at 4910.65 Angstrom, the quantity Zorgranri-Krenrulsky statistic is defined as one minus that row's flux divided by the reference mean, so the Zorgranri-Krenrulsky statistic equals 0.23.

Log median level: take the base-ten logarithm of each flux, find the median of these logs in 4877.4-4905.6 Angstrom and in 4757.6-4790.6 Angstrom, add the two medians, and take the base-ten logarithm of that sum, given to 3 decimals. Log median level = 0.440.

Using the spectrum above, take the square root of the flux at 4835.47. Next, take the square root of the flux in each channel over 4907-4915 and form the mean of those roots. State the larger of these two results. 4.82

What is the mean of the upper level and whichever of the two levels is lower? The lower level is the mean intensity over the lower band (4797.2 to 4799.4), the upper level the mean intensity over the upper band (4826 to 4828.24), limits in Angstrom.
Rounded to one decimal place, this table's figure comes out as 23.6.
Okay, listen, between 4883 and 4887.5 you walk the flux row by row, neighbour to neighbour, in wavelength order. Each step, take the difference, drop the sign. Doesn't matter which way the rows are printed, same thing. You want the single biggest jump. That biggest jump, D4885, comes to 1.67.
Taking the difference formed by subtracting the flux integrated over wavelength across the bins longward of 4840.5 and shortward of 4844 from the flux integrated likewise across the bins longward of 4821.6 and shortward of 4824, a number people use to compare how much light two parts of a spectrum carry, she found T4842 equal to -22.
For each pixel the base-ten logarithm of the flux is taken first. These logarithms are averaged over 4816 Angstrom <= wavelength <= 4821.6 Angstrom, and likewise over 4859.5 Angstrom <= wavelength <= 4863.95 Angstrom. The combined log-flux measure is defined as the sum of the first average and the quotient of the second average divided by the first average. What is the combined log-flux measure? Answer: 2.29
